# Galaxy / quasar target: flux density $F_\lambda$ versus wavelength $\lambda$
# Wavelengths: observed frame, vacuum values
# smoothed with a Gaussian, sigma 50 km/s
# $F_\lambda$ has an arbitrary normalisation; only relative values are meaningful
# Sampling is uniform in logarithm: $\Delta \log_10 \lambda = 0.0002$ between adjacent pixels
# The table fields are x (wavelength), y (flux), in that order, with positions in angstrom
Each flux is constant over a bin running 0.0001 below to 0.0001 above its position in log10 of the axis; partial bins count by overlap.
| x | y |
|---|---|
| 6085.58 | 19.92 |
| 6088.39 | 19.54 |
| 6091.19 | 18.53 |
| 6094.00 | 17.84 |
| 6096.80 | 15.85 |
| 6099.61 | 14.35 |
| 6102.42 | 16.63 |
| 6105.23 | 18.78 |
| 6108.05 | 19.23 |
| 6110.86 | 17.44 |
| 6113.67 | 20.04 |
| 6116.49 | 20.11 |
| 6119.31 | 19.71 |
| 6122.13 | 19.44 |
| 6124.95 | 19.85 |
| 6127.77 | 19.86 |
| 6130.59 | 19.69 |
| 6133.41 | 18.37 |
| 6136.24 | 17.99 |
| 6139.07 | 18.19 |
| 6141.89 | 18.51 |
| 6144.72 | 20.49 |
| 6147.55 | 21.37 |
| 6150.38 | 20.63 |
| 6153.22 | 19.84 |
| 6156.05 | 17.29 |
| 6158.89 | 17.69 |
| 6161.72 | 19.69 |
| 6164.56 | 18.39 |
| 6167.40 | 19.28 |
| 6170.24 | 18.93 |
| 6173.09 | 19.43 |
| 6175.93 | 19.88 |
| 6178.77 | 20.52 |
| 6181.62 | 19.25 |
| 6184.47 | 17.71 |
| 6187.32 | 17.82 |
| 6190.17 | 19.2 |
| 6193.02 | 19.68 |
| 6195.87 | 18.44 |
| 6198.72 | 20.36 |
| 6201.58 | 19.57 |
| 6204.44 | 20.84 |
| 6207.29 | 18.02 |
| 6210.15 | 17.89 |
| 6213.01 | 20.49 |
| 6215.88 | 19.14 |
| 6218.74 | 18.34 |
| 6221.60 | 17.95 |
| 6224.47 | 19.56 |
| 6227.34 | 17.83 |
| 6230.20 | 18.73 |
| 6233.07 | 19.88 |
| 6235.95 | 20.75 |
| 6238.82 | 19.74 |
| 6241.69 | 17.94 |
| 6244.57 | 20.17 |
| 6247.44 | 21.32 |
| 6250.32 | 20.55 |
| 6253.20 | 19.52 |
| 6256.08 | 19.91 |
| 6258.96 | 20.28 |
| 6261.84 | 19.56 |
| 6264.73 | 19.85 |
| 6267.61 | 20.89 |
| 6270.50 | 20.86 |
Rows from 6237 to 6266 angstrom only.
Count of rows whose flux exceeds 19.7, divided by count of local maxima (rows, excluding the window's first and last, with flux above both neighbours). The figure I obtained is 3.5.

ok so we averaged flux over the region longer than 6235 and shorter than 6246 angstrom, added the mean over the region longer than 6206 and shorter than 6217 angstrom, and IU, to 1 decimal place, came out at 38.5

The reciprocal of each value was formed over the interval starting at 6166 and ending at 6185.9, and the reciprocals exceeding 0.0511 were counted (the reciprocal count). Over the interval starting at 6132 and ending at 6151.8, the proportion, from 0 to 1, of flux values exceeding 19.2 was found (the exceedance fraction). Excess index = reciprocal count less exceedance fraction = 4.6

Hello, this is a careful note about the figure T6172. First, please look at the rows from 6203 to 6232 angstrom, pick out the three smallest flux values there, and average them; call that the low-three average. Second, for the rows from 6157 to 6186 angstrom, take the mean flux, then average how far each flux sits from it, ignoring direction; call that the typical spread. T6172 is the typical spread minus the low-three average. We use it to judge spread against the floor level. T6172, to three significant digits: -17.2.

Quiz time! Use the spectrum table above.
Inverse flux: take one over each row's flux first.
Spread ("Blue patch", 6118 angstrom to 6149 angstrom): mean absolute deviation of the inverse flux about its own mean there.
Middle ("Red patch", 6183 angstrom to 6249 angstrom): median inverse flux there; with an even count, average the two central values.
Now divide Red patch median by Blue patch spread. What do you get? 23.2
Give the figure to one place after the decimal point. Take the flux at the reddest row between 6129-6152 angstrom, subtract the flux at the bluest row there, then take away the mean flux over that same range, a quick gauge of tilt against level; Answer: -18.5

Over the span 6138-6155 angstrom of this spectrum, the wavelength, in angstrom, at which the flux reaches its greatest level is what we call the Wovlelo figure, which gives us 6147.55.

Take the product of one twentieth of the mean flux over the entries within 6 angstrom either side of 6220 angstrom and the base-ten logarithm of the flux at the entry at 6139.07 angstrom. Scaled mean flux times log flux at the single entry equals 1.18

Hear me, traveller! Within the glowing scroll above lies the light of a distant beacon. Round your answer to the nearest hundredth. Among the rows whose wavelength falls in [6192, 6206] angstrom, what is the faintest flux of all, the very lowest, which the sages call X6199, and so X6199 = 18.44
